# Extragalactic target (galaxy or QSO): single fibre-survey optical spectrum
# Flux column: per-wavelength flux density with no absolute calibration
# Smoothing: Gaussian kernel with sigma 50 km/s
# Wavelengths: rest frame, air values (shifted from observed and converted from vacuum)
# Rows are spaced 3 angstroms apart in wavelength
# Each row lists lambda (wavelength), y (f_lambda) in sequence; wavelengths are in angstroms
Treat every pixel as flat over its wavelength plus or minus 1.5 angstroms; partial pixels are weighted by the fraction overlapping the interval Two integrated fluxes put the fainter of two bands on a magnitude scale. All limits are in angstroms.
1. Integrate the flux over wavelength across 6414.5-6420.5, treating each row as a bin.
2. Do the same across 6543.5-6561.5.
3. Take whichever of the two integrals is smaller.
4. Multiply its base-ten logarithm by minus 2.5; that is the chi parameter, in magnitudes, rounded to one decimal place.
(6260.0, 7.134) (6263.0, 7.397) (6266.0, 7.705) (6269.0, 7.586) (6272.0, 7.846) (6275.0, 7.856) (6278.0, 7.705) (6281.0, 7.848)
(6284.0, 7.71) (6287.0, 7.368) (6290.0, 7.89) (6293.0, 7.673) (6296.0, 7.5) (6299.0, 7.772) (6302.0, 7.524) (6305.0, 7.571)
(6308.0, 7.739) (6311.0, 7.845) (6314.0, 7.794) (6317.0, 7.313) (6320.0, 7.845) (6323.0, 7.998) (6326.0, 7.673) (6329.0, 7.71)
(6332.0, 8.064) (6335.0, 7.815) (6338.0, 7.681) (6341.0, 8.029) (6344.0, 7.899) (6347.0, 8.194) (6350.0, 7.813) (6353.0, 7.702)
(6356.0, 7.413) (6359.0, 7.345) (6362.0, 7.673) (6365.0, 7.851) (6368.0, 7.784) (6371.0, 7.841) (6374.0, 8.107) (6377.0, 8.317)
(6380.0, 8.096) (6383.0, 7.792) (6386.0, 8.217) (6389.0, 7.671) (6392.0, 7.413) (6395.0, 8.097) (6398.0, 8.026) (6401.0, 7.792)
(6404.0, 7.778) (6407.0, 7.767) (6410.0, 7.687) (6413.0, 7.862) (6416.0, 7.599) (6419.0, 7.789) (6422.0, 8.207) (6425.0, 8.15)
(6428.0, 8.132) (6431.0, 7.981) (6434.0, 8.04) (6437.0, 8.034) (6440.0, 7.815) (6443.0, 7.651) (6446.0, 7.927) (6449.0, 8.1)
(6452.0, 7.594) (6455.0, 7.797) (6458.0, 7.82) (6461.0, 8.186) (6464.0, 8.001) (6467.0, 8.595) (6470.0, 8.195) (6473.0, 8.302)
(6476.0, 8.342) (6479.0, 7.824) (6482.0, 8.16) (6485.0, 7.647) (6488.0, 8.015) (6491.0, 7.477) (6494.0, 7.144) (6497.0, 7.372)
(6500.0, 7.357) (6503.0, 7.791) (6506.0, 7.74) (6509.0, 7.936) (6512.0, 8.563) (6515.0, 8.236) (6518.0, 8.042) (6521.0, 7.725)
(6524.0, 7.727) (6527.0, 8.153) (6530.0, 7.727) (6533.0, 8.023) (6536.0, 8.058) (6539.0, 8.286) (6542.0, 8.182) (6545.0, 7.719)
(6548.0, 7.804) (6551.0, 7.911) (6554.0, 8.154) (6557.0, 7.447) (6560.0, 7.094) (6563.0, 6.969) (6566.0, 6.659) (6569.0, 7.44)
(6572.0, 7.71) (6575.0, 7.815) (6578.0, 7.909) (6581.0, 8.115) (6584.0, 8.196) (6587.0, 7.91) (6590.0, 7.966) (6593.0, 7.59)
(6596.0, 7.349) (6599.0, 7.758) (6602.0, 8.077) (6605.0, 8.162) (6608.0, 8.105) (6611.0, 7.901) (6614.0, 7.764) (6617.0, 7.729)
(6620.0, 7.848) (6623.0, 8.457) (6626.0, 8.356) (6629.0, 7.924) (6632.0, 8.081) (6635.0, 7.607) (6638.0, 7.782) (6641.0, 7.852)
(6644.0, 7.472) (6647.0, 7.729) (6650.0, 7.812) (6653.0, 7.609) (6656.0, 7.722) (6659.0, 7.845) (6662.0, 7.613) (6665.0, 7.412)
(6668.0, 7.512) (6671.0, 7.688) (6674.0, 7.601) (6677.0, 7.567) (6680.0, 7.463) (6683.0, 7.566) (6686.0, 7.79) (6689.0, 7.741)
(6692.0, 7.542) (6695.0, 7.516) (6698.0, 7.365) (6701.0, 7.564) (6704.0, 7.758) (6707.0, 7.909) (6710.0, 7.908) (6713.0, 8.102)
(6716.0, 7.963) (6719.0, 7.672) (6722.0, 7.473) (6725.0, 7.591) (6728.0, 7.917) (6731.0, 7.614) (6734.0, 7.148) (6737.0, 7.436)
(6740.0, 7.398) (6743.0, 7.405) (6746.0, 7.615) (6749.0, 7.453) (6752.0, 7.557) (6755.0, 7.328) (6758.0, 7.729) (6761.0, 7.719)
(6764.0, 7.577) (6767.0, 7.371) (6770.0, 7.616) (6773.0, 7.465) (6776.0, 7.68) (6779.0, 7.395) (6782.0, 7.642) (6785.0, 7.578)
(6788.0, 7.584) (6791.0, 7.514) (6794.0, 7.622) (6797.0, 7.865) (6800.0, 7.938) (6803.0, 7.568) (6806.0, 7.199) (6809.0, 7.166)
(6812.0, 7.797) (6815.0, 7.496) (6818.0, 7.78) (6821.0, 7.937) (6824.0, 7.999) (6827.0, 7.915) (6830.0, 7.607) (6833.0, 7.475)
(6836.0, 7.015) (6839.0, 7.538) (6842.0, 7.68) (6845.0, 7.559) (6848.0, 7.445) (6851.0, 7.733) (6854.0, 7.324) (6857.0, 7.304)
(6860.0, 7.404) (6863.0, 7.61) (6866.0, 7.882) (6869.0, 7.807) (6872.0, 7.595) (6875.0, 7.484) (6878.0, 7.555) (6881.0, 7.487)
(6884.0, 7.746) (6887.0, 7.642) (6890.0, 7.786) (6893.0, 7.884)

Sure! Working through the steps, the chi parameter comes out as -4.2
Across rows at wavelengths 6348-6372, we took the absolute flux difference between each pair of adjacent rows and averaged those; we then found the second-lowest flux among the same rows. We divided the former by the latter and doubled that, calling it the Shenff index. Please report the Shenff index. 0.042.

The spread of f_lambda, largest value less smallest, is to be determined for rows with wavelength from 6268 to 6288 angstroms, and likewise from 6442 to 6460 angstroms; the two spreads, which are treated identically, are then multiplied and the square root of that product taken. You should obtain 0.50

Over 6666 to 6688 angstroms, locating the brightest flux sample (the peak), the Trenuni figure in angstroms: 6686.0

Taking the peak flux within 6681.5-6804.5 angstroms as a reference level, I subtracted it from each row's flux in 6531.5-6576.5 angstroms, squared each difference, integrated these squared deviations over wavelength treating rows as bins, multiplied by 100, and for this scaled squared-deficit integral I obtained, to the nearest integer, 1743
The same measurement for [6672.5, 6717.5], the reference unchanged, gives 949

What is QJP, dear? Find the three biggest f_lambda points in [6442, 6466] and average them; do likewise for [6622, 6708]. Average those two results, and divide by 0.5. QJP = 16.4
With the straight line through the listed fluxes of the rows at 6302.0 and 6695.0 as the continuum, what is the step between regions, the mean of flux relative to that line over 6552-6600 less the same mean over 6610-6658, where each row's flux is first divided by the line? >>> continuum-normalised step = -0.030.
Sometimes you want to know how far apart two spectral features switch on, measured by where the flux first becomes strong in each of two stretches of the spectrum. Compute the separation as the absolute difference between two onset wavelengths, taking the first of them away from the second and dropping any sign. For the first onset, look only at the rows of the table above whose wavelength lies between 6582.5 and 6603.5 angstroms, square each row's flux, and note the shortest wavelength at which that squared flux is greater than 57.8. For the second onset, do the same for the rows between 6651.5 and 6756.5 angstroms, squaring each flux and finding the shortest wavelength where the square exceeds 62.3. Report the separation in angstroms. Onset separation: 123 angstroms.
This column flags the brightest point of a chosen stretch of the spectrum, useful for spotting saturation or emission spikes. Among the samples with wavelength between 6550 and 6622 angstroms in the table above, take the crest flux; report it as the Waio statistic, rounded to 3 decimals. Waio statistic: 8.196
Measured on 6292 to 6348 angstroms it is 8.194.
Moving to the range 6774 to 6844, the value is 7.999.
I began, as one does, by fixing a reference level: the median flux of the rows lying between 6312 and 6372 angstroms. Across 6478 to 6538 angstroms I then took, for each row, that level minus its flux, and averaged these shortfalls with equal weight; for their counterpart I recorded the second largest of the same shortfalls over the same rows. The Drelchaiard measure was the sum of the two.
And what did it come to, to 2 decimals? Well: 0.41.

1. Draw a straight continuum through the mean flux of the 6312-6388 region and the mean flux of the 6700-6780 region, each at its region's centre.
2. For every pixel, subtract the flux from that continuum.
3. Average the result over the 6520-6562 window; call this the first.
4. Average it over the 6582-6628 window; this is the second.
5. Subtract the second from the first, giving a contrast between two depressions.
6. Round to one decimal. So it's 0.1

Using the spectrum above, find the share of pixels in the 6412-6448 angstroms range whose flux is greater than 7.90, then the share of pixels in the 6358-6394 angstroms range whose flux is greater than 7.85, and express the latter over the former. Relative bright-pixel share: 0.71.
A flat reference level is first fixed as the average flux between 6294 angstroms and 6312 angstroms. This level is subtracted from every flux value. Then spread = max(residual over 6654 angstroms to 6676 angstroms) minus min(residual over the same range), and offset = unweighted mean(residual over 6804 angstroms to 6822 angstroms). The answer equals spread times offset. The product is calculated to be -0.04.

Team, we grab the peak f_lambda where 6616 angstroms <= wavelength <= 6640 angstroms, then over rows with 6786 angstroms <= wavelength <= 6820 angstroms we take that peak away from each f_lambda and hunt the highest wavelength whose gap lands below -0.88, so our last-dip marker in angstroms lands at 6815.0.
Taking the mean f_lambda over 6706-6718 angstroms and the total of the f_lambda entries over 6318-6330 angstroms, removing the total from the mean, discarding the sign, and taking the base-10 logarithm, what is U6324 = 1.37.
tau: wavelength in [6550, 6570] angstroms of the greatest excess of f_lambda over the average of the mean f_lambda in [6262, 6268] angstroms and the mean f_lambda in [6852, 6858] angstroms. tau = 6554.0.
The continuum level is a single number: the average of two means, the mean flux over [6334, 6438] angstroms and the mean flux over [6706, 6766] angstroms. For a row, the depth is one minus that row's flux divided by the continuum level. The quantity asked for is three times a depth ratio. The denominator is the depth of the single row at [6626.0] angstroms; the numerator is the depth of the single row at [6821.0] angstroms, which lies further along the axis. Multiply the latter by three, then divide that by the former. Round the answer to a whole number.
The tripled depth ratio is 1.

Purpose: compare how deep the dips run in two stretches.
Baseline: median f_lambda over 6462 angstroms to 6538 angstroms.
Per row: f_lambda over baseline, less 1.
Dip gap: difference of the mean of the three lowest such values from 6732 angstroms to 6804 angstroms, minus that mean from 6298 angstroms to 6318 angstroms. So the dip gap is -0.023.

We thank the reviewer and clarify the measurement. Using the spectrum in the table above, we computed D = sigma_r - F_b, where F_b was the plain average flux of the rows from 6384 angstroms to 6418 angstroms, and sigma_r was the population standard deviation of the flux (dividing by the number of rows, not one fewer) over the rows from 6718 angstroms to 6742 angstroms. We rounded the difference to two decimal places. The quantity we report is -7.60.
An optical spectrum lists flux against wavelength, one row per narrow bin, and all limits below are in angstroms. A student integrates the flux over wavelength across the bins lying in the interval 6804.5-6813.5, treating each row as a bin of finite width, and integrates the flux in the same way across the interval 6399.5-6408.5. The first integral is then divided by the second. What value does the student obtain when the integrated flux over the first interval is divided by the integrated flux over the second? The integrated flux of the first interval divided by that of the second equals 0.95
